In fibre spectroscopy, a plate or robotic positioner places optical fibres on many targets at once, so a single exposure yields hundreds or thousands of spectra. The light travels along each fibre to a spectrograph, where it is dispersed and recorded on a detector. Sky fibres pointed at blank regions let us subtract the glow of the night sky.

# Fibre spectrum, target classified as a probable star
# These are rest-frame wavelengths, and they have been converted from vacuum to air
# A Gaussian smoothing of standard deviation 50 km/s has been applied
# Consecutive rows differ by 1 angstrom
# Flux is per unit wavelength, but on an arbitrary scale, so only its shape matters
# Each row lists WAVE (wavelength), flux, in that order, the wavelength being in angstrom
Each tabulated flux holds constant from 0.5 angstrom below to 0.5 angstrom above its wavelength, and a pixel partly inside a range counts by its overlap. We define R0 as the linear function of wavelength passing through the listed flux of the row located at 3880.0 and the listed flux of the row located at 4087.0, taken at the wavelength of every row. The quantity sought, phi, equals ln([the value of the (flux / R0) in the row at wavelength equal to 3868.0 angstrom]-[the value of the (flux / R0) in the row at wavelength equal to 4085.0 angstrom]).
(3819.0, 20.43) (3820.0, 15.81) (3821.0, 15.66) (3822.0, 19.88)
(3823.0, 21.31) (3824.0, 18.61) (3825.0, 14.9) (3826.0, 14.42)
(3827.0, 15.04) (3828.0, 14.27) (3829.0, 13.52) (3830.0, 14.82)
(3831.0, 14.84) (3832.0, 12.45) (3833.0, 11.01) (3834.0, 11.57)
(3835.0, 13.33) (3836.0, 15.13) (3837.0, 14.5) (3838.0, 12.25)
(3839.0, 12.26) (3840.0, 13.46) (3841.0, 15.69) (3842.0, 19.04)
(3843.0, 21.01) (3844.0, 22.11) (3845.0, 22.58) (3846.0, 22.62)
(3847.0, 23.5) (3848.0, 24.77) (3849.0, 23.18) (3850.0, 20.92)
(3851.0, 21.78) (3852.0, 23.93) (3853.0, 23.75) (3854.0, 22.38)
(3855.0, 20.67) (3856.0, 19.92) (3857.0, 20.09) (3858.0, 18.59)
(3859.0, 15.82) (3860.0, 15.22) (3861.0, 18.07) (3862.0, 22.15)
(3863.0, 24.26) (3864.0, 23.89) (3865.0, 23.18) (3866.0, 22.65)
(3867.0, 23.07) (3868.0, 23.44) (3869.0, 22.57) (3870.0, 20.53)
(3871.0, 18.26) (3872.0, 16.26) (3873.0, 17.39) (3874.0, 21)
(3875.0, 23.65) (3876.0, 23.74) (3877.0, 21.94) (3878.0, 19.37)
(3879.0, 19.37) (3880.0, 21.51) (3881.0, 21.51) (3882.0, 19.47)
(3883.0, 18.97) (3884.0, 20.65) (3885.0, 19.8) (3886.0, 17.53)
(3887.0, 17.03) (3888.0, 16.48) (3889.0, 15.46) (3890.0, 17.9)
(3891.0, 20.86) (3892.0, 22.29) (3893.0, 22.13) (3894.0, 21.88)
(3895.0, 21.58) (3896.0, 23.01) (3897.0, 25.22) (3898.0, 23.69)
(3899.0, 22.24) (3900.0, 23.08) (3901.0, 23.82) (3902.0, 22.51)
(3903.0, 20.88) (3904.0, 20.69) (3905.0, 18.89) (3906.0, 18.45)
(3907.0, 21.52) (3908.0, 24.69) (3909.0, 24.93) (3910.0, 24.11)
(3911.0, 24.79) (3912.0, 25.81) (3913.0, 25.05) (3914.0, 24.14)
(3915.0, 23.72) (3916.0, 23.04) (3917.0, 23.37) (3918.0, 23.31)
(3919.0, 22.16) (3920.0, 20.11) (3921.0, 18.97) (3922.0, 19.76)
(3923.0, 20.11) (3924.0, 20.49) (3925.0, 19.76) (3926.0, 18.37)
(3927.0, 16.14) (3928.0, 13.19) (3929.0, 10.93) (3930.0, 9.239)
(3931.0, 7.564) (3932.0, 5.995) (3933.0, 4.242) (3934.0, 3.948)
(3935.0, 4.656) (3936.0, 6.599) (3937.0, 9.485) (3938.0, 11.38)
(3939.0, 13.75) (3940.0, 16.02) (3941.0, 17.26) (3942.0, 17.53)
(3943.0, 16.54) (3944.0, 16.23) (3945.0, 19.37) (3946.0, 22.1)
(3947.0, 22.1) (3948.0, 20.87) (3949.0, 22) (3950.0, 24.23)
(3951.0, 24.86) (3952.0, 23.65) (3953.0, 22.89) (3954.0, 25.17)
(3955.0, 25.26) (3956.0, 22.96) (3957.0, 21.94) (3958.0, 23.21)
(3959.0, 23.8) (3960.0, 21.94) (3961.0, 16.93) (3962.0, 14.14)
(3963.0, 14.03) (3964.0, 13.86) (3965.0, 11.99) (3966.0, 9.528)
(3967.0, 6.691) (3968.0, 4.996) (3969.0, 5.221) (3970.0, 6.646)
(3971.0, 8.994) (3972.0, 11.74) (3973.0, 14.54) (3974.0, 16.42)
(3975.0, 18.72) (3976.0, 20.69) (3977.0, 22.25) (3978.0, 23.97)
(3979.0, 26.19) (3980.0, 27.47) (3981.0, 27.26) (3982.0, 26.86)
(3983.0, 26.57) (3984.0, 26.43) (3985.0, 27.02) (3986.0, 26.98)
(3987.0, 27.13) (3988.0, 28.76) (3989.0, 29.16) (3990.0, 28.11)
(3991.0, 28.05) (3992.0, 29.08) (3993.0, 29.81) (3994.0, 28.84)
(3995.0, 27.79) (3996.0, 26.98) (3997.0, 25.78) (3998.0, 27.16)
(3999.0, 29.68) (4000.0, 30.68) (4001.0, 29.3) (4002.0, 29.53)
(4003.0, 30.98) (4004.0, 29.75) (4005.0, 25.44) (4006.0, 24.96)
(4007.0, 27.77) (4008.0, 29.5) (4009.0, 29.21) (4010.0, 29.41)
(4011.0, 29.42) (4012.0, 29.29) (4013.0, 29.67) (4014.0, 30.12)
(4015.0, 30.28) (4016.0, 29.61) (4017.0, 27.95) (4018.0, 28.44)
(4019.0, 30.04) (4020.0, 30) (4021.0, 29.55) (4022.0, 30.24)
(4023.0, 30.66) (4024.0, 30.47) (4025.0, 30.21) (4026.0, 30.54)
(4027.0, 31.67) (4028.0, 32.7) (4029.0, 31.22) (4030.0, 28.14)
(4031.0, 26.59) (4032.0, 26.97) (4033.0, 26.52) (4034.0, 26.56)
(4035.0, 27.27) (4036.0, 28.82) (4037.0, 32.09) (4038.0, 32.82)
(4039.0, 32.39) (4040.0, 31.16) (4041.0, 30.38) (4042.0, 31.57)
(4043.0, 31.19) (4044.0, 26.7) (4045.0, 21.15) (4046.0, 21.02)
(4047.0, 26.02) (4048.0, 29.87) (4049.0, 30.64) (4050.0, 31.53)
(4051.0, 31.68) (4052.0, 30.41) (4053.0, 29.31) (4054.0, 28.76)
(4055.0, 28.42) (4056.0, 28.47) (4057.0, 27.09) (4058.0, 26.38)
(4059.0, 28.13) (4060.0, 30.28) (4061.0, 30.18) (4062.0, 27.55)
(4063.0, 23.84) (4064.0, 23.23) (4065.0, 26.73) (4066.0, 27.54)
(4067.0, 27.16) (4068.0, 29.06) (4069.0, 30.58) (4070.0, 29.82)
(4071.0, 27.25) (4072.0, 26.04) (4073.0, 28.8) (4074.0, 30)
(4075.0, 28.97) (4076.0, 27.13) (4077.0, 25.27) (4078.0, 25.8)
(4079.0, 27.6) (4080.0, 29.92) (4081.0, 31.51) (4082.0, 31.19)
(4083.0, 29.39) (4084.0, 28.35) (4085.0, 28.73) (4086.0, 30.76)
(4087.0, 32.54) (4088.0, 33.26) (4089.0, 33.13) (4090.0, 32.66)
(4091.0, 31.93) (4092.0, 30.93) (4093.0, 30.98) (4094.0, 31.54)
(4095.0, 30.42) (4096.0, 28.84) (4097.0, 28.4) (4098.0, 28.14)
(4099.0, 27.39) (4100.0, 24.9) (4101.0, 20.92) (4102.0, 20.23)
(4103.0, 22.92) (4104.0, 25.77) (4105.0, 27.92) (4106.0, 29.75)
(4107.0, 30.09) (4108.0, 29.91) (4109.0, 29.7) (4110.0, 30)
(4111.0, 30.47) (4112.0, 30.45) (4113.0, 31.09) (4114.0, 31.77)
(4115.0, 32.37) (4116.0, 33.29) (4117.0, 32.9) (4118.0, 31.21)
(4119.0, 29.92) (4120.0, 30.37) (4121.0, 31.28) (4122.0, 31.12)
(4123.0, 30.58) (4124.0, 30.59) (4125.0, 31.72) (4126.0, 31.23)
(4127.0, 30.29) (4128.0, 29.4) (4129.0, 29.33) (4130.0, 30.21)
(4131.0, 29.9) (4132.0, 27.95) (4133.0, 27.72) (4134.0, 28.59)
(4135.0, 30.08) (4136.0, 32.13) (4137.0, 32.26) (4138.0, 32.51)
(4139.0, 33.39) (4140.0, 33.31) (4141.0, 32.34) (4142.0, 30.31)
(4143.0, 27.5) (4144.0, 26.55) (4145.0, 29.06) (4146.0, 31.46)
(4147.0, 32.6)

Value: -1.4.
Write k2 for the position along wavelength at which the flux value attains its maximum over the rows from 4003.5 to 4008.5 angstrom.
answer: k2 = 4004.0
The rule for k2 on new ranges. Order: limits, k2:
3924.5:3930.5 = 3925.0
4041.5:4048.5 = 4042.0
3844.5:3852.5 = 3848.0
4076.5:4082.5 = 4081.0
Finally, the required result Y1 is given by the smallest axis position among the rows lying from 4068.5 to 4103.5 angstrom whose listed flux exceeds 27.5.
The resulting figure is 4069.0 angstrom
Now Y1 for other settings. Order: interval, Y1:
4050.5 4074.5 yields 4051.0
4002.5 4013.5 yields 4003.0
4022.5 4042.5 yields 4023.0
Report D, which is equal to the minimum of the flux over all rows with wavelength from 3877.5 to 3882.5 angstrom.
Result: 19.37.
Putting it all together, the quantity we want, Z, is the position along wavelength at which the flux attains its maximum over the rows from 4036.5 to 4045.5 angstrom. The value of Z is 4038.0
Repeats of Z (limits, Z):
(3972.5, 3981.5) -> 3980.0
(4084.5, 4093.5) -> 4088.0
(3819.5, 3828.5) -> 3823.0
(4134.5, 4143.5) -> 4139.0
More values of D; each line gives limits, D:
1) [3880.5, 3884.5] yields 18.97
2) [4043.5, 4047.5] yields 21.02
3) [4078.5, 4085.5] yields 27.6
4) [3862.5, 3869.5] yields 22.57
